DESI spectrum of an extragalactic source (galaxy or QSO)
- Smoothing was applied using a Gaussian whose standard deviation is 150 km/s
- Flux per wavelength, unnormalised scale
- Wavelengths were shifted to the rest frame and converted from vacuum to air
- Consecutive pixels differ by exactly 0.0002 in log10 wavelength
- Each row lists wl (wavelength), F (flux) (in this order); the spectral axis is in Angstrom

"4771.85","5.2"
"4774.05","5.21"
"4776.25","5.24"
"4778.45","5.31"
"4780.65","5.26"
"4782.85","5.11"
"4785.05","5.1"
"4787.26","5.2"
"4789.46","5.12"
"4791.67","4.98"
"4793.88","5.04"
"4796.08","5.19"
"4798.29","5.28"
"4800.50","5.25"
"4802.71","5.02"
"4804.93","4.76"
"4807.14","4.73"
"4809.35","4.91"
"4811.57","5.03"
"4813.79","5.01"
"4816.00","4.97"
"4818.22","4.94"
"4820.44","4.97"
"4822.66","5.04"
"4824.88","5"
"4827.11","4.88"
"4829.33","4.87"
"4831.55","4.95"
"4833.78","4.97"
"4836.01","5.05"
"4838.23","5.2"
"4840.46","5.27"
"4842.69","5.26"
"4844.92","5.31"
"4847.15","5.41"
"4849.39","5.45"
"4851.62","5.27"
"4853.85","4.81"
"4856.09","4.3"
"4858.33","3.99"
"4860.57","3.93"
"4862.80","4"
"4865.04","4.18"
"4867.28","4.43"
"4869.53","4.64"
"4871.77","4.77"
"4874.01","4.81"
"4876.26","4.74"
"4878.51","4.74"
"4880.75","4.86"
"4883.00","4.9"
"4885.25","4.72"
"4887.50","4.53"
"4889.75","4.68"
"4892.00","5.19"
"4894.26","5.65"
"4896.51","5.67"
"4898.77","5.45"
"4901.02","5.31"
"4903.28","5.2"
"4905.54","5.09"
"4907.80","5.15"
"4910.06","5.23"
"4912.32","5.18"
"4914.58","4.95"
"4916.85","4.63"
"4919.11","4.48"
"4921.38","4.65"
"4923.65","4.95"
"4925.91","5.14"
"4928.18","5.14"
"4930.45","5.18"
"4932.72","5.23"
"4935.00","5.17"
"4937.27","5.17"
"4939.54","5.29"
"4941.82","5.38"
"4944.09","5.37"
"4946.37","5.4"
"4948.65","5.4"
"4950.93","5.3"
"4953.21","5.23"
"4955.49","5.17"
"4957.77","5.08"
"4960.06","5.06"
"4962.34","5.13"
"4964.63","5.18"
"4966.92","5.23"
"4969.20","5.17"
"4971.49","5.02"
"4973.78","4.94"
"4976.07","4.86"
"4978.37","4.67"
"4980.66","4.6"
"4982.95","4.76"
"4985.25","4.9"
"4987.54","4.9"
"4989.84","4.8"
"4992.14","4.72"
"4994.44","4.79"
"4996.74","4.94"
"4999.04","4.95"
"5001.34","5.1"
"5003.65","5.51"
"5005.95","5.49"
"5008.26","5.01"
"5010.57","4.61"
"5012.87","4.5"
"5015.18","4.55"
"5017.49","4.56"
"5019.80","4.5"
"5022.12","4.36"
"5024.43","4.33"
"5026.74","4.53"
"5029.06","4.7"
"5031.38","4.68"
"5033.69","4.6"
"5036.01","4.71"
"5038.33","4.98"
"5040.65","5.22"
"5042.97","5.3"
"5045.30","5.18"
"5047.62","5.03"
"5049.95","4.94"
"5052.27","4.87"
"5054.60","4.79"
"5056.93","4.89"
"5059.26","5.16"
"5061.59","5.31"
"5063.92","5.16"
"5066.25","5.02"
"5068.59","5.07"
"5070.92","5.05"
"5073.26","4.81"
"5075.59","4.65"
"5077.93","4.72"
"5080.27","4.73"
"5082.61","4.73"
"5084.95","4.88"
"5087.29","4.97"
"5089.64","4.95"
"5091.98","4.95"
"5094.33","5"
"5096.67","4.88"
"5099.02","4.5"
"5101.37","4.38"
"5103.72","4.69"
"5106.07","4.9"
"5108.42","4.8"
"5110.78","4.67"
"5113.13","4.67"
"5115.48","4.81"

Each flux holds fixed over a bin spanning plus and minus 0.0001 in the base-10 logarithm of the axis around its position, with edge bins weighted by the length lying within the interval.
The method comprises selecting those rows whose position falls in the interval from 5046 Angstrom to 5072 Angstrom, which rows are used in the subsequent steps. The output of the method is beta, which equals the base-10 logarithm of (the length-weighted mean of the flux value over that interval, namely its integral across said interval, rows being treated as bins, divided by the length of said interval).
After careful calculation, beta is 0.702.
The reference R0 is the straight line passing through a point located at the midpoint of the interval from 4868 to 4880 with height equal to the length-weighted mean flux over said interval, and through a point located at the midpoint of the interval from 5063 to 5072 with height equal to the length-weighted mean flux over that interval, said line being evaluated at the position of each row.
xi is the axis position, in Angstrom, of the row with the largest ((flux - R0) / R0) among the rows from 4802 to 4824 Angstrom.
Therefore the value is 4802.71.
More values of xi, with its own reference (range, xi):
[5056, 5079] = 5061.59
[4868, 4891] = 4883.00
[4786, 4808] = 4798.29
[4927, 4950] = 4946.37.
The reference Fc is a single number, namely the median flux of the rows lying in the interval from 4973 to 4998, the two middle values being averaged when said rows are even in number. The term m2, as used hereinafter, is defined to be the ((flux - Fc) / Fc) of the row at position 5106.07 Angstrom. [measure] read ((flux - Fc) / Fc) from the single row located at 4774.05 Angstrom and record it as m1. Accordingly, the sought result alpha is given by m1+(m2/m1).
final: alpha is 0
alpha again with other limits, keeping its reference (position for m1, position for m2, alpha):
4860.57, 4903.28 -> -1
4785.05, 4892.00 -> 1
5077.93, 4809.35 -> -1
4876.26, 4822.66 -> -4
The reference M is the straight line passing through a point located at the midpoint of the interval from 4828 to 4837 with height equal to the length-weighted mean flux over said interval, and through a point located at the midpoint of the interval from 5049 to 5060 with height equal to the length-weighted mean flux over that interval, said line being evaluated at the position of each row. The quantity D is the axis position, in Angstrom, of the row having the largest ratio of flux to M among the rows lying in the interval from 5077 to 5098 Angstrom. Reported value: 5094.33 Angstrom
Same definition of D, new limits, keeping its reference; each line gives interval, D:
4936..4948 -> 4946.37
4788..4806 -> 4798.29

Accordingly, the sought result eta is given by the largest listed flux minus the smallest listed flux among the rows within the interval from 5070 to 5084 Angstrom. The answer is 0.40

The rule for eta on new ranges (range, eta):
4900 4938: 0.83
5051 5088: 0.66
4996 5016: 1.01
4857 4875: 0.88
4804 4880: 1.52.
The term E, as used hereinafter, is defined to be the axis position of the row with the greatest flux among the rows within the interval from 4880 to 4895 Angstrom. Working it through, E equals 4894.26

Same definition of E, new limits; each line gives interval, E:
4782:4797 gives 4787.26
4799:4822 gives 4800.50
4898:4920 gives 4898.77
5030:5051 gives 5042.97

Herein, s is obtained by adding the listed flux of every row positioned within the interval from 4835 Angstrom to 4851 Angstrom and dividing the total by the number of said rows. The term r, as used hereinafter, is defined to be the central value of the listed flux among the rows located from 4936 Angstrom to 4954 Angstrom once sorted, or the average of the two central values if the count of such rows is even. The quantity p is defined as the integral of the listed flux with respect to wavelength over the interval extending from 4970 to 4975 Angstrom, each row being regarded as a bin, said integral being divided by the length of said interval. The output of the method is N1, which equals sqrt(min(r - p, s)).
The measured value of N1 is 0.59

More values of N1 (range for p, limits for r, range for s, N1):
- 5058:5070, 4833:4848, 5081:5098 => 0.35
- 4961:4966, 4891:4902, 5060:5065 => 0.55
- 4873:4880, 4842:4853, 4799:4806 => 0.74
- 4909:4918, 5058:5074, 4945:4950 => 0.27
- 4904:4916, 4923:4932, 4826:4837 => 0.17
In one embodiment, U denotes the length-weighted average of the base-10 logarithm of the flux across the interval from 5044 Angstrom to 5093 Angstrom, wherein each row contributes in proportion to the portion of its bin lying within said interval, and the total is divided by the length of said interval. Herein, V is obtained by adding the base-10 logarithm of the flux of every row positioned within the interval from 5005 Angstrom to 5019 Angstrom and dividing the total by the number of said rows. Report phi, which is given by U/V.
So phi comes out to 1.02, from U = 0.694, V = 0.68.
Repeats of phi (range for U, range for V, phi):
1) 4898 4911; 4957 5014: 1.03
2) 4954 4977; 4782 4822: 1.01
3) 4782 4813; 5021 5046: 1.04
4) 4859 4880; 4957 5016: 0.94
